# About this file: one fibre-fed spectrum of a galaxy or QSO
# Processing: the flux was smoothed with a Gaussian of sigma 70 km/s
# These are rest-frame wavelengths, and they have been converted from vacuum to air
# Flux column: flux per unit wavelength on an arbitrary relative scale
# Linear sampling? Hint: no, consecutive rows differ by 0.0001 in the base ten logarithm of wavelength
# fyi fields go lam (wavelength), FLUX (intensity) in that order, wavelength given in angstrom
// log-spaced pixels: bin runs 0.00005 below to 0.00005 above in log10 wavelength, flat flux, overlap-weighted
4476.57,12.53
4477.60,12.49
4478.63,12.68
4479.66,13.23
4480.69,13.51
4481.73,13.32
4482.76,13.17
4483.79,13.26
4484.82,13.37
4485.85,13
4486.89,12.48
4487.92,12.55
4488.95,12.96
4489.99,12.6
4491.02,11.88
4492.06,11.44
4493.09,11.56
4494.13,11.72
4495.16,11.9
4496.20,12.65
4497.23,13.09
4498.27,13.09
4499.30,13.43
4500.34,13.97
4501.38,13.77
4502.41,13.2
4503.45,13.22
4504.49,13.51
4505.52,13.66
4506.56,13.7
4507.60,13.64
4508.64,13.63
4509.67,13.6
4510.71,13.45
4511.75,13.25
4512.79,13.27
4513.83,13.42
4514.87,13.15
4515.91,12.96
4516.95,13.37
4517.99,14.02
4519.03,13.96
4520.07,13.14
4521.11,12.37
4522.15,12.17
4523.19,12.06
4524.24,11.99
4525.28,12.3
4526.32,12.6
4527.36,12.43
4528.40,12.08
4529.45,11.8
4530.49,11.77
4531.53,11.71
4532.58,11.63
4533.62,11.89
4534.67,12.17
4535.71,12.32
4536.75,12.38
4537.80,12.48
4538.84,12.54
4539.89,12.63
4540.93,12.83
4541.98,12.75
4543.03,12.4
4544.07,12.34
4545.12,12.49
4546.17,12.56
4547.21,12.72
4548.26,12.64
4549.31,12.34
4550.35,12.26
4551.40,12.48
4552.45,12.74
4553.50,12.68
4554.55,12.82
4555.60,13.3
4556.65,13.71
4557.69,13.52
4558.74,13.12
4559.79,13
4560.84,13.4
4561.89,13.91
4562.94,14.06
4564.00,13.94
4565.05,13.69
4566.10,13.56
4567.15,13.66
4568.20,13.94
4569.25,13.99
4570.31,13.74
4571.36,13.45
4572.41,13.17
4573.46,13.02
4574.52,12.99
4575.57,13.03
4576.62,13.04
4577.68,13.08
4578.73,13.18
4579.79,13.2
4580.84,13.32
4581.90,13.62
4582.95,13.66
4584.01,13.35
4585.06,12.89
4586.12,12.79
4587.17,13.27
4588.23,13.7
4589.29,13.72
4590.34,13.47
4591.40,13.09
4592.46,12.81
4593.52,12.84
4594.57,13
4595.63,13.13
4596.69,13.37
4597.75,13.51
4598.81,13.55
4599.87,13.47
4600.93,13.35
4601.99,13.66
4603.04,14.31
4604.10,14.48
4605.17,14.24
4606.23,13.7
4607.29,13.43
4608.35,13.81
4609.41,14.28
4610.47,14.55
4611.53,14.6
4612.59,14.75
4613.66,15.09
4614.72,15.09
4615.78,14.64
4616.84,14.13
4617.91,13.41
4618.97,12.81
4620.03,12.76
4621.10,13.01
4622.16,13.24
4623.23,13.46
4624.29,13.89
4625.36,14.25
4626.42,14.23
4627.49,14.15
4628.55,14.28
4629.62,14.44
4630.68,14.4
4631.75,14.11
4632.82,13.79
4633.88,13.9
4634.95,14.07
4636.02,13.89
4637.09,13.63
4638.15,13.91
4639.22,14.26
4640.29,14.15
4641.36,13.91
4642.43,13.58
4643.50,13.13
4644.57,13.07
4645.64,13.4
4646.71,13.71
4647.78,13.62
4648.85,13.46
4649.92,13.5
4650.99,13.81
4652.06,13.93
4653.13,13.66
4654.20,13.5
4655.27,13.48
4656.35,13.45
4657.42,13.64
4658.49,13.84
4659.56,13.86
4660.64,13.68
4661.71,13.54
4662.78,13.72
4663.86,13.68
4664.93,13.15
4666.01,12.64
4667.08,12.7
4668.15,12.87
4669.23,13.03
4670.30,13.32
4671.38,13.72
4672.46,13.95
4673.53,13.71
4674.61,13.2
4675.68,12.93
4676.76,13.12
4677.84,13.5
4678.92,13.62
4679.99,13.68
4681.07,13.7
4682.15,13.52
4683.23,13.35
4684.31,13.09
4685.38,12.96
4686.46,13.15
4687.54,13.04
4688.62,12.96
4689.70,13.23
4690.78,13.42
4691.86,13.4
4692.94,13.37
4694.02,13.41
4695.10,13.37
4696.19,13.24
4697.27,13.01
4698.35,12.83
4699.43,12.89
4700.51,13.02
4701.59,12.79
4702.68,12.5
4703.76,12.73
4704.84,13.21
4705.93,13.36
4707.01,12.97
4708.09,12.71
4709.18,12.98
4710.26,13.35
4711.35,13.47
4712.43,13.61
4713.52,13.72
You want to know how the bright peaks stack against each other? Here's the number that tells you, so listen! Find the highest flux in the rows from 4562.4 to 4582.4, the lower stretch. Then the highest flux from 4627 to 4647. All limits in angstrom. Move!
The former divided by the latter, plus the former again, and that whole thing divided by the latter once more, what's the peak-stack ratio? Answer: 1.04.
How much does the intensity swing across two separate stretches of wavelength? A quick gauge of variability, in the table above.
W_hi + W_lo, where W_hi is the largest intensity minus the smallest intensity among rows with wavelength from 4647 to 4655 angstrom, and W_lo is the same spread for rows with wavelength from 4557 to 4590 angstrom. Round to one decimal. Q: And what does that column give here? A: 1.7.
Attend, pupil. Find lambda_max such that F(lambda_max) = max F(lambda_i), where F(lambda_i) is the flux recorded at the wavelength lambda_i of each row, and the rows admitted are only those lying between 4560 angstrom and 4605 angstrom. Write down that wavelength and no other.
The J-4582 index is 4604.10 angstrom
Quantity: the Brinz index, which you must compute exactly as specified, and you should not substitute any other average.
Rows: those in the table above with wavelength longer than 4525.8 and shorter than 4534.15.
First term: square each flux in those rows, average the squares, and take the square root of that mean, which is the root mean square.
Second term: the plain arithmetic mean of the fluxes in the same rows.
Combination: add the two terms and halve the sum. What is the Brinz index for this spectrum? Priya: 12.0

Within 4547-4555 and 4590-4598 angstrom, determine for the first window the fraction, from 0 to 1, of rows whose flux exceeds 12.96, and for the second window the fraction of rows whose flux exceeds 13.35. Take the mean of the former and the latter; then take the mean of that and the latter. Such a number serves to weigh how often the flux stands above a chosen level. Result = 0.28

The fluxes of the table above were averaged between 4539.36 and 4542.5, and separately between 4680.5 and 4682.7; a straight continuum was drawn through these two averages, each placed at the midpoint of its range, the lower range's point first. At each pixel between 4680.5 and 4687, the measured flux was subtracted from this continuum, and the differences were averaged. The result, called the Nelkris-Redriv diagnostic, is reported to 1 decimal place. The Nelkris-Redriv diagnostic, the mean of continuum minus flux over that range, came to 0.3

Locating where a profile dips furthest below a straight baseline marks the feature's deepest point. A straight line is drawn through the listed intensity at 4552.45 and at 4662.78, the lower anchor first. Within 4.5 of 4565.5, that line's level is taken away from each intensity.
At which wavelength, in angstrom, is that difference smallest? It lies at 4566.10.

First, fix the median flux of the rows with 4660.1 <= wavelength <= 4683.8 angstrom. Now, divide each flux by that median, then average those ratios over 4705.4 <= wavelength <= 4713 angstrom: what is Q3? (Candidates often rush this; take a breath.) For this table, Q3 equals 0.978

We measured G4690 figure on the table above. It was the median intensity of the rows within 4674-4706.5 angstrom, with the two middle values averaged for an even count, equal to 13.2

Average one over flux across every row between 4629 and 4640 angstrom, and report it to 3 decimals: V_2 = 0.071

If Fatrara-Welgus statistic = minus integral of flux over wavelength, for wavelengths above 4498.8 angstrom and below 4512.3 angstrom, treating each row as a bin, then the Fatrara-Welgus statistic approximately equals -183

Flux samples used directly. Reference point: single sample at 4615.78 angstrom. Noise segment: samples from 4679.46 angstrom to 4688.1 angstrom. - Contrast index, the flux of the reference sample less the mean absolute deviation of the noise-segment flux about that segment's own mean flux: 14.4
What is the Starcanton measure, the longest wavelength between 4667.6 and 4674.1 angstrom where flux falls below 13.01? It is 4668.15 angstrom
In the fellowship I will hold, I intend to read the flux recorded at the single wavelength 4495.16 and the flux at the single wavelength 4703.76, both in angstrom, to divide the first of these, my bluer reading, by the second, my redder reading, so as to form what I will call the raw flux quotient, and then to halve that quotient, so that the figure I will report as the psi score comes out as 0.467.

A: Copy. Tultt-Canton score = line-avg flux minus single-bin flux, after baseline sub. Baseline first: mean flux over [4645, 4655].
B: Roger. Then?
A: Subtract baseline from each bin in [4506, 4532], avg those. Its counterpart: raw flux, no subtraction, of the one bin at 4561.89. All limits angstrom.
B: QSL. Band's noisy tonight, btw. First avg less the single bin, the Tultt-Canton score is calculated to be -14.7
